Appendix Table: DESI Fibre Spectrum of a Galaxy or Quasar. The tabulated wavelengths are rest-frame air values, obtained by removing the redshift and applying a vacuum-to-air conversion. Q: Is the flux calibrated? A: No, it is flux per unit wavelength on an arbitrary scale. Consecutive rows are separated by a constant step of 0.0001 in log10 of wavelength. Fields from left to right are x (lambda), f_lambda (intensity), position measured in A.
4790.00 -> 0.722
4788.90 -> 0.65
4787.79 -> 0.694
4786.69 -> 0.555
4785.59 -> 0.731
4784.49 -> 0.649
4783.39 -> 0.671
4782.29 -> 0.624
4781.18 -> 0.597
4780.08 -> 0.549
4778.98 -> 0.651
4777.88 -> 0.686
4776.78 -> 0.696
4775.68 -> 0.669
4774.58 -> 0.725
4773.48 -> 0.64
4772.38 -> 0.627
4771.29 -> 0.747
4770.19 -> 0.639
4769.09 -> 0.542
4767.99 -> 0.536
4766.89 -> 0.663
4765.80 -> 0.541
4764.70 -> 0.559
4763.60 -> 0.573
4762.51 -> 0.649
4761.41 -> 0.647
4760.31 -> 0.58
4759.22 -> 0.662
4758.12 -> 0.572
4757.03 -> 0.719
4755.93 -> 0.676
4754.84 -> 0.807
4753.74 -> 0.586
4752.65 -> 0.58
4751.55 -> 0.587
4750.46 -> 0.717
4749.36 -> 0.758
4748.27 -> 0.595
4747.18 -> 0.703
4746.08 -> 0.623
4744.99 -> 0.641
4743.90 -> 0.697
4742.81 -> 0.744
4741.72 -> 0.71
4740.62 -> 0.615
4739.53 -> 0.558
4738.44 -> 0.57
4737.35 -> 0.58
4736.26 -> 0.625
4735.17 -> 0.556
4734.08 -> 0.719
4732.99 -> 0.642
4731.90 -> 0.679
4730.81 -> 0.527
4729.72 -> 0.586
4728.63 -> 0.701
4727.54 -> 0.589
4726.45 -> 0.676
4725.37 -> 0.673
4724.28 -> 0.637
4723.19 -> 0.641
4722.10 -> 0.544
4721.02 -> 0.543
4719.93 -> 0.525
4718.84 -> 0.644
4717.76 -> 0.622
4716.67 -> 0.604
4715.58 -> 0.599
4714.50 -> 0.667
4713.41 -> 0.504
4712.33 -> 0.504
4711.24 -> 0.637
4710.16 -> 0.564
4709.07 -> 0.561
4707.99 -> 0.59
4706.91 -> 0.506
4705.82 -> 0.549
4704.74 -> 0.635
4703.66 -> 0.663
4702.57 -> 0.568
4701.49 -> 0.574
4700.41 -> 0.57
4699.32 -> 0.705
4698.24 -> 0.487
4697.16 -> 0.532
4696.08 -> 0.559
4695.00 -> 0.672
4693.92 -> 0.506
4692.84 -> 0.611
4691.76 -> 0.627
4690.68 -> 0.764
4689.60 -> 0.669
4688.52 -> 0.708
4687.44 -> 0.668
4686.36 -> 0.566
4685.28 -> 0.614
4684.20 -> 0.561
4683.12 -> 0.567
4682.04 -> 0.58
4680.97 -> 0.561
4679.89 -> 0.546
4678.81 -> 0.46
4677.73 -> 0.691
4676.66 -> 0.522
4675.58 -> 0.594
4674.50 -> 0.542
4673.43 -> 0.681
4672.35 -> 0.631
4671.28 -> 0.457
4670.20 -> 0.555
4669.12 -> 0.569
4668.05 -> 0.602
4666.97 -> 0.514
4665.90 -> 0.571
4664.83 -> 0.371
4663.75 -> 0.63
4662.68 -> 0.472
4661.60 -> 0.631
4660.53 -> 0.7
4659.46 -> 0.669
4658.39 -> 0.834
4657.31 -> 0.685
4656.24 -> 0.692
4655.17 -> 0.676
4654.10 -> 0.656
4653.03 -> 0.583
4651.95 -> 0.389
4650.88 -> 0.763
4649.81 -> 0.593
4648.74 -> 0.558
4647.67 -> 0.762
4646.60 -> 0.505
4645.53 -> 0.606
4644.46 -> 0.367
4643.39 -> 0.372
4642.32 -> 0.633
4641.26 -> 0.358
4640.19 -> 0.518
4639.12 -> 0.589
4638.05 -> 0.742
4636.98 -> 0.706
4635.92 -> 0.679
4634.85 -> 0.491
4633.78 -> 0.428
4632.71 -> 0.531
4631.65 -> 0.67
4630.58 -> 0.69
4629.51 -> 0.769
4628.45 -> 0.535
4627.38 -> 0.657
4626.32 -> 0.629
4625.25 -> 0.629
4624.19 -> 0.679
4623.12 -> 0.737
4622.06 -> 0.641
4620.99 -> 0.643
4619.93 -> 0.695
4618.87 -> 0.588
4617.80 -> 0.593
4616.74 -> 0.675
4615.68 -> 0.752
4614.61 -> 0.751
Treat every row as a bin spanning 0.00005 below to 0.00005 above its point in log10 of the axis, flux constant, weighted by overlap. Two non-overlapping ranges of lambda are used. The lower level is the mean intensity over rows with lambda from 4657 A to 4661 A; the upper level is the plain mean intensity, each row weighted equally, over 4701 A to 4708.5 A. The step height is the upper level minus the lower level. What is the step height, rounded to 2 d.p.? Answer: -0.14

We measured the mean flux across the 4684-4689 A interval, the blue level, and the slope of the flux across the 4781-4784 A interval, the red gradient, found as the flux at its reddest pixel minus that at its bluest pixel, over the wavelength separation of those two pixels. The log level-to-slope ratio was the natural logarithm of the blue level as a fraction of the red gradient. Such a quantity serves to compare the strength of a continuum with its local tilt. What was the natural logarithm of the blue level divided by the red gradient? 2.9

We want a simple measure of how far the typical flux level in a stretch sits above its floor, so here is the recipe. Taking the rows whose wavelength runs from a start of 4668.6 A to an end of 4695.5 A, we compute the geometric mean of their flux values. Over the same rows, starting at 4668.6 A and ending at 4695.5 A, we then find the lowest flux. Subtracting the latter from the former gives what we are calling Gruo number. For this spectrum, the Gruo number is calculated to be 0.135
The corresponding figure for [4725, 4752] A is 0.113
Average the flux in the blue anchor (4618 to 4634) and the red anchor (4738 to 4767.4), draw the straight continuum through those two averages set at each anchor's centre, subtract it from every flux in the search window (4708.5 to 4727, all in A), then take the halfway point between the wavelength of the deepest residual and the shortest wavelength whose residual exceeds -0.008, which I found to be 4712.3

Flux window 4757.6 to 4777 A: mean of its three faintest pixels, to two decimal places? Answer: 0.54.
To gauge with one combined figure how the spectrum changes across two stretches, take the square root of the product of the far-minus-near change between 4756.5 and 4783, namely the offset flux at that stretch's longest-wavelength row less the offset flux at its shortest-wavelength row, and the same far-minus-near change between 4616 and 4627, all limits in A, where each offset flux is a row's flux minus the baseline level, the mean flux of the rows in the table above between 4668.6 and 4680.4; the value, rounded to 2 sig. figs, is 0.066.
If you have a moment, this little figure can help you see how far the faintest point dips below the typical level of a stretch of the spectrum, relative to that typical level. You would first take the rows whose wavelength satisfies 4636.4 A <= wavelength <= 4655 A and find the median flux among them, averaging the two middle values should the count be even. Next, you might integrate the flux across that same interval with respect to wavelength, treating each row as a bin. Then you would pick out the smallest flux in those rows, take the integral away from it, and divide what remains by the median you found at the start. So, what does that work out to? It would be -17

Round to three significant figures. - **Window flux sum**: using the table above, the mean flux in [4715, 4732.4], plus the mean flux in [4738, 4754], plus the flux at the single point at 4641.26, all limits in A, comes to 1.62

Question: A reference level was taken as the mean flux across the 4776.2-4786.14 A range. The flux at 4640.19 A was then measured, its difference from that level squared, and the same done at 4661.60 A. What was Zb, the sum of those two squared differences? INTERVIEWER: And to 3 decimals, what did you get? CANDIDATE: 0.018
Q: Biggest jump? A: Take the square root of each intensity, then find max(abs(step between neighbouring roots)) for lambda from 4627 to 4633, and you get 0.15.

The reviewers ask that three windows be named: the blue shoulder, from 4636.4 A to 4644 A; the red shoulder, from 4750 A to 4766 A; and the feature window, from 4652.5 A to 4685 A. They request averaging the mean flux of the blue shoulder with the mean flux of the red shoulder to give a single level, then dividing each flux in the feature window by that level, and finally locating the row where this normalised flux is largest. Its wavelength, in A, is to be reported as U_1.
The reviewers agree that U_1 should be 4658.39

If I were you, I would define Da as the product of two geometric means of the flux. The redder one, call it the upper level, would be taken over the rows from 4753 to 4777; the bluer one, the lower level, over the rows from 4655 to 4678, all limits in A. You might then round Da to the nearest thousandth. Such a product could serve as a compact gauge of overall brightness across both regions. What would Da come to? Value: 0.378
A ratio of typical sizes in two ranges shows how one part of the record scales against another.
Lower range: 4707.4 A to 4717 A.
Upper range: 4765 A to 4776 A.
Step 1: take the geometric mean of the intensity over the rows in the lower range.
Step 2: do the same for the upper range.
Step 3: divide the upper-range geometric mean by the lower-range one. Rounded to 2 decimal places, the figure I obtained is 1.09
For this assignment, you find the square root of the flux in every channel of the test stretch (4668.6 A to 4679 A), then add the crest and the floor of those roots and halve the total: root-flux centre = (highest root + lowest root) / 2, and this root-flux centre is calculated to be 0.75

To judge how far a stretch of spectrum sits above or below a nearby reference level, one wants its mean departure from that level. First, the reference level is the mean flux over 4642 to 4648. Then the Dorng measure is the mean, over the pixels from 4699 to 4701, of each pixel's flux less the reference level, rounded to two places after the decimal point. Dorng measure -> 0.10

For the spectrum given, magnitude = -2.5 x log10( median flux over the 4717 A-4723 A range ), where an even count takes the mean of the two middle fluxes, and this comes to 0.66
